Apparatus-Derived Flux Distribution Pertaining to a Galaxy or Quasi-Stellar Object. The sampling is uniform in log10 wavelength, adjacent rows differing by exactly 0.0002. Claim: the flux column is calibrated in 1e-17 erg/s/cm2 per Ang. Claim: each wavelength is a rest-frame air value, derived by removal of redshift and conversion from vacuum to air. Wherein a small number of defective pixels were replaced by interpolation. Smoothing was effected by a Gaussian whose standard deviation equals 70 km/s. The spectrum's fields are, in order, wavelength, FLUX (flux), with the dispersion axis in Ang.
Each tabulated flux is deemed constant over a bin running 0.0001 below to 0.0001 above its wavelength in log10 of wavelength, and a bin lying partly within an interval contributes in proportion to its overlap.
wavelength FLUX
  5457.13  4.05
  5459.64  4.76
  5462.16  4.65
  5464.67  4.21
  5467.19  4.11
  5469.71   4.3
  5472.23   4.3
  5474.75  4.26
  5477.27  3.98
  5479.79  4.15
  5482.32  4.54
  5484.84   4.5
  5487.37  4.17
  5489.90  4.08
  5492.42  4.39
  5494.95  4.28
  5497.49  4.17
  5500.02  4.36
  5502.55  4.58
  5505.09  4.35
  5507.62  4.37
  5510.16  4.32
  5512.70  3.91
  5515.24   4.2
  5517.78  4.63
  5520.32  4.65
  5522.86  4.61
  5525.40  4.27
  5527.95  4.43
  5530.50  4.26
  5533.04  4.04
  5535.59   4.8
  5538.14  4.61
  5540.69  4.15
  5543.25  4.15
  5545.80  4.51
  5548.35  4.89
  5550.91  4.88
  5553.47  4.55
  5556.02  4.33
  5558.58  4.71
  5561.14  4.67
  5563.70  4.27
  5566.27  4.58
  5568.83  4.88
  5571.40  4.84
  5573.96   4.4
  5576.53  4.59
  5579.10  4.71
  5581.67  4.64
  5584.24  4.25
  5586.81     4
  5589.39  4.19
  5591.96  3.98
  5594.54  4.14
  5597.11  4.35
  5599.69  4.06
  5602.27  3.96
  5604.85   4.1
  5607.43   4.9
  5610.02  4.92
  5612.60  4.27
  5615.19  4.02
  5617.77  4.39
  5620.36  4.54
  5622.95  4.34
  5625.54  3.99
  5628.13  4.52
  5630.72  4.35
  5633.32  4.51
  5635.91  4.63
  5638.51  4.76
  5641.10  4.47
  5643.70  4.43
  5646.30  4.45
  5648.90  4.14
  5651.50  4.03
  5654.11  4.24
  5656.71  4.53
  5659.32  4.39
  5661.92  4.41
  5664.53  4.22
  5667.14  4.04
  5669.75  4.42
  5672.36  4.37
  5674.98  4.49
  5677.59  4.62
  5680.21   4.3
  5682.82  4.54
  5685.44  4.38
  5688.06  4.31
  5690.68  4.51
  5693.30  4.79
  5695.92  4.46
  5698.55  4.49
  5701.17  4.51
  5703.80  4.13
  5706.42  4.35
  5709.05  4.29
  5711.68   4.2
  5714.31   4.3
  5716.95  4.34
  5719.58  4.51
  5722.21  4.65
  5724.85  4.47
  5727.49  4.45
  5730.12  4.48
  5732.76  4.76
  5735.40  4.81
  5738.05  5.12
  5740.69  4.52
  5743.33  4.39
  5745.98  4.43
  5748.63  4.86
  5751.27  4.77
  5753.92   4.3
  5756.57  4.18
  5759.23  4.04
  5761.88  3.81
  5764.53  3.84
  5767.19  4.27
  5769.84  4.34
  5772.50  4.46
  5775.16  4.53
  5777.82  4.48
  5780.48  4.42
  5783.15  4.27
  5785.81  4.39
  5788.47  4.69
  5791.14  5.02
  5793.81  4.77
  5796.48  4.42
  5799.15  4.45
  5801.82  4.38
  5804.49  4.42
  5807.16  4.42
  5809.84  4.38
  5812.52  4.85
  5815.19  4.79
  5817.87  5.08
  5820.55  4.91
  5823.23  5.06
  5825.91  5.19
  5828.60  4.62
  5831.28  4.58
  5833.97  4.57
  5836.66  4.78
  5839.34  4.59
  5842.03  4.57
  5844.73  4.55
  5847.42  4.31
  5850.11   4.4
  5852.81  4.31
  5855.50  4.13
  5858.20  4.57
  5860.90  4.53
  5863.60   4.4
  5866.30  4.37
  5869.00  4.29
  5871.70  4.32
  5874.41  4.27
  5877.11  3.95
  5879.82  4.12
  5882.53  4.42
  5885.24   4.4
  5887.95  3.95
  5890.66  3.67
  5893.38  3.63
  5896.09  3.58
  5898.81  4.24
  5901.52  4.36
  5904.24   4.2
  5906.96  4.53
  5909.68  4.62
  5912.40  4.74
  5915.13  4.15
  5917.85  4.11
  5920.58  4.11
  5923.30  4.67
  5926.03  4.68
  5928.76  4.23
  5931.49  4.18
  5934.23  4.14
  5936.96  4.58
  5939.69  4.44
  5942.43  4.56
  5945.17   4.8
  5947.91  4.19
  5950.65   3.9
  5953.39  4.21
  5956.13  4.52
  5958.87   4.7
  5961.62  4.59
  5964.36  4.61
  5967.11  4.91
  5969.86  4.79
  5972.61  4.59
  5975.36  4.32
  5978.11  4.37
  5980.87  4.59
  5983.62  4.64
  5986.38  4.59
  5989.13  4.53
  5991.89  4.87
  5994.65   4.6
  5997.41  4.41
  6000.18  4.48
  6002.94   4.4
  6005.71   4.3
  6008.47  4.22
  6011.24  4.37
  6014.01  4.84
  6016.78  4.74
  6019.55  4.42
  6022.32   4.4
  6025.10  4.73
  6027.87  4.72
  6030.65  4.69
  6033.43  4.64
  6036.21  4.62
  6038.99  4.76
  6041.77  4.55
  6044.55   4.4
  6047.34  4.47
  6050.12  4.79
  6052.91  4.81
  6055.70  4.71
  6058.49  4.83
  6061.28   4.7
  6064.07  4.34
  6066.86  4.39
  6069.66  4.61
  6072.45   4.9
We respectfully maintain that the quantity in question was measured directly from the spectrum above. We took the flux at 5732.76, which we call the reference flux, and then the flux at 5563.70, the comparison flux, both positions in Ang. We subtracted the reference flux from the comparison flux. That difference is -0.5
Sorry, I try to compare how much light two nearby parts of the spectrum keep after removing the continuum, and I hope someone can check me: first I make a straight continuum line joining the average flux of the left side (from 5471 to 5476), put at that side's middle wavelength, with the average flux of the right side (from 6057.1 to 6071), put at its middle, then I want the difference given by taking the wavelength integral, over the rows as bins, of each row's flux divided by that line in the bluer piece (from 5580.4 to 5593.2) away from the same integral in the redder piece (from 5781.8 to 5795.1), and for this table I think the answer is 1.4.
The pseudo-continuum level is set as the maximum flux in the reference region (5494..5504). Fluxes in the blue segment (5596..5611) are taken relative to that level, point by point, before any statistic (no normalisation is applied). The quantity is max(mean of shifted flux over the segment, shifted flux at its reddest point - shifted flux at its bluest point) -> 0.57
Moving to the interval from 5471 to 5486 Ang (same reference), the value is 0.20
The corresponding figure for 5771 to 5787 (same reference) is -0.07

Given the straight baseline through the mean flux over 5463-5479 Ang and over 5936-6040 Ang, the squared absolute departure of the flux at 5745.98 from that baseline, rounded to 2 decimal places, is 0.00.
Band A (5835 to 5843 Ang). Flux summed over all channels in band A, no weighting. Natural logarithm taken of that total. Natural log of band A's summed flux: 2.6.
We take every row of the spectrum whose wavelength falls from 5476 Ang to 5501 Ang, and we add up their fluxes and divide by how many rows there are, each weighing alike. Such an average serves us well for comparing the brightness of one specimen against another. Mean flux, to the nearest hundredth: 4.26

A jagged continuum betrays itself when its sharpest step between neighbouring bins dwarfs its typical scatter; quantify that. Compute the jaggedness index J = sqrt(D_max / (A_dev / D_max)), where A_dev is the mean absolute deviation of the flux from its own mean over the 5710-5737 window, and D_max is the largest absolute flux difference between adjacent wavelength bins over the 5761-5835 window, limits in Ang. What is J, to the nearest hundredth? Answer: 1.48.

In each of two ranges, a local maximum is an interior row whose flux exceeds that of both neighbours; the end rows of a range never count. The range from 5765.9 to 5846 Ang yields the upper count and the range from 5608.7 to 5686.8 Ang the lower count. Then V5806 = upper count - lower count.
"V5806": -2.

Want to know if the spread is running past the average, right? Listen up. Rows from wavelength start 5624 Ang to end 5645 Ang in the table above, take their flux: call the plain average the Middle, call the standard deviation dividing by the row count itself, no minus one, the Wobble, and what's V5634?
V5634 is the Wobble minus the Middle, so -4.25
